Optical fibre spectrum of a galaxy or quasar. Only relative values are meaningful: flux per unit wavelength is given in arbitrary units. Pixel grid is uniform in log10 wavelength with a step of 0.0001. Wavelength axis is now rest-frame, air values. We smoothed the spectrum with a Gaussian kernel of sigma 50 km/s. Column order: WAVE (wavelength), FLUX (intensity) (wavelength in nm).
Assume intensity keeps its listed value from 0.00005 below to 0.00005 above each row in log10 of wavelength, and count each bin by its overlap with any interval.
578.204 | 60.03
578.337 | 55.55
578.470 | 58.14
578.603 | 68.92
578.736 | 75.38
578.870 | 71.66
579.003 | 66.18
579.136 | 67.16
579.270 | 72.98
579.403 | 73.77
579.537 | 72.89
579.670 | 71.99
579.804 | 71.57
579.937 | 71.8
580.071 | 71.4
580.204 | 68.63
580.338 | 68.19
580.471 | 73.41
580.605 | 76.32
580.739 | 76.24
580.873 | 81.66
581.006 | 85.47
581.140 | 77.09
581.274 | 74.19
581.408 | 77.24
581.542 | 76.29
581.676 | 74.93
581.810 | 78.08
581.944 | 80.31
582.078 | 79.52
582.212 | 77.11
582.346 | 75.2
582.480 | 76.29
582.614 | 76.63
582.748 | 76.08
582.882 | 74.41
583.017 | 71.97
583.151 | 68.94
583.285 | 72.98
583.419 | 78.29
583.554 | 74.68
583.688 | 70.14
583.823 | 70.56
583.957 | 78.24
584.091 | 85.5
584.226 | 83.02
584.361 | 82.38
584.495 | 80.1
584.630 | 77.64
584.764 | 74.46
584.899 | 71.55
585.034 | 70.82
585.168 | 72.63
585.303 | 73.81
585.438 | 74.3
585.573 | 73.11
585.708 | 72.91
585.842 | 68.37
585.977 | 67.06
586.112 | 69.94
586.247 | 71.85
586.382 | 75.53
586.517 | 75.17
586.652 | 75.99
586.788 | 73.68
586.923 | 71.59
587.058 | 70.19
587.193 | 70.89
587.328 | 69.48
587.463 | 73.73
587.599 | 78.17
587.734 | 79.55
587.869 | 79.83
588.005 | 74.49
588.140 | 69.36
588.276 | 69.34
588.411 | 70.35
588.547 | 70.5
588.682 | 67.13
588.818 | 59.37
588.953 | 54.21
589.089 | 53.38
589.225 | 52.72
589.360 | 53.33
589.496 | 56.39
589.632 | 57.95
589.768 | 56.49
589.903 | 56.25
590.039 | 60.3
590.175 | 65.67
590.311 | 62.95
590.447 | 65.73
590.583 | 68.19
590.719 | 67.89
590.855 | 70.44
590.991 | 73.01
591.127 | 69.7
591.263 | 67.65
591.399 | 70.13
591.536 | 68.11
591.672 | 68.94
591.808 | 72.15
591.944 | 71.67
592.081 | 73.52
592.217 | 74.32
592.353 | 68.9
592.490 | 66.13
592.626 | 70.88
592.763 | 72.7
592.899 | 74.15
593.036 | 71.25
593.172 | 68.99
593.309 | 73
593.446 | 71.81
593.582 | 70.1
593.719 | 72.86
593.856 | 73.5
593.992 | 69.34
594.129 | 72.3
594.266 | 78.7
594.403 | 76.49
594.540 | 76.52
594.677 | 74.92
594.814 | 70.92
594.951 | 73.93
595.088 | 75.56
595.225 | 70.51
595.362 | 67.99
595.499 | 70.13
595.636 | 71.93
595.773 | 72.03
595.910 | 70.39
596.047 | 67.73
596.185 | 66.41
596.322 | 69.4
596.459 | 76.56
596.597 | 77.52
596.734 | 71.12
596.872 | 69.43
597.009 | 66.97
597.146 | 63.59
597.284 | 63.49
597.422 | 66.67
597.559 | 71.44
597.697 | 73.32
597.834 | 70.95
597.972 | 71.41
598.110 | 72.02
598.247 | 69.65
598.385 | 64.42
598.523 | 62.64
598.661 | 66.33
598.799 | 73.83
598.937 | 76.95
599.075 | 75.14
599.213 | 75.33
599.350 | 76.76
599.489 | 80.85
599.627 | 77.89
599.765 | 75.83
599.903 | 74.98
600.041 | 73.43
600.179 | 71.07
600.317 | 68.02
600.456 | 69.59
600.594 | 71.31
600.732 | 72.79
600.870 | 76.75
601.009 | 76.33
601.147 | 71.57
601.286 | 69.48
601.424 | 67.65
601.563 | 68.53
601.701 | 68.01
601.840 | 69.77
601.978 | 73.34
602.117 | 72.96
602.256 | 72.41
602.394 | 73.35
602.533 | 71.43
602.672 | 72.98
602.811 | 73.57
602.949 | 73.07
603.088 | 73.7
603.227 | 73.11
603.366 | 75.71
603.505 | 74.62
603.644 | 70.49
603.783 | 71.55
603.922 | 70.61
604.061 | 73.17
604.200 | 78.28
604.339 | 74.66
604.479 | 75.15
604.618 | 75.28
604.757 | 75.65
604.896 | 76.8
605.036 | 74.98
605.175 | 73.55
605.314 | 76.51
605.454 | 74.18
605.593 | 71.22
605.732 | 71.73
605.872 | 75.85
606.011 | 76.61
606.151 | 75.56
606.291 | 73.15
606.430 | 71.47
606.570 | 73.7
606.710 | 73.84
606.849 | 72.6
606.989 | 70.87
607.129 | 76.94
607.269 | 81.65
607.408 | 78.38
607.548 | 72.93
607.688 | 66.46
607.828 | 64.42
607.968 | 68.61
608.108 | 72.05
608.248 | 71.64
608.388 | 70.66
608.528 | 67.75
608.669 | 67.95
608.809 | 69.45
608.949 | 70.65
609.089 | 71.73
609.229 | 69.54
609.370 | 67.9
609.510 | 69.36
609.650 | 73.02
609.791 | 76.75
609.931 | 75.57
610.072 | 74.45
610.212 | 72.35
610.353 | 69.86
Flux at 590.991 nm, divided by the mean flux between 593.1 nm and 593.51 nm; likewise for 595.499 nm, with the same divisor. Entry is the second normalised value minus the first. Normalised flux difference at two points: -0.04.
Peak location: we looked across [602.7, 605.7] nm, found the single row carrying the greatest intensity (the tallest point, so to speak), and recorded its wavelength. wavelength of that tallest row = 604.200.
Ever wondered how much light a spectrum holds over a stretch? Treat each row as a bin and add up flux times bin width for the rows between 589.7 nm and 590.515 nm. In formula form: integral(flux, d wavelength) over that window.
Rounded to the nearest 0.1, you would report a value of 49.9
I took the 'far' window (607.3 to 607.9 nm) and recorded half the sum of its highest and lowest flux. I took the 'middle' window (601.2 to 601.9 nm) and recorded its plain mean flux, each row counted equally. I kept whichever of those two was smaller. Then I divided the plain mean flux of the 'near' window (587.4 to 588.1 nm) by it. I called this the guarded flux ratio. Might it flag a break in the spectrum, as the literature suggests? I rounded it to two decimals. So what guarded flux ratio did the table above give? 1.12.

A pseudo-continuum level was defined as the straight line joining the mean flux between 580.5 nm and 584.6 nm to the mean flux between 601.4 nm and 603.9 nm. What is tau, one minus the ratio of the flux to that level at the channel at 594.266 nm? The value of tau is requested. -0.06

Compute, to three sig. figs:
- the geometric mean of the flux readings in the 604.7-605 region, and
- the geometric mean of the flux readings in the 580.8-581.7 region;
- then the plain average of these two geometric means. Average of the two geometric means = 77.1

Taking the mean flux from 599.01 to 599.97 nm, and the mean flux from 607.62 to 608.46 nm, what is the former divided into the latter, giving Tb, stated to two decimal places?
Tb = 0.90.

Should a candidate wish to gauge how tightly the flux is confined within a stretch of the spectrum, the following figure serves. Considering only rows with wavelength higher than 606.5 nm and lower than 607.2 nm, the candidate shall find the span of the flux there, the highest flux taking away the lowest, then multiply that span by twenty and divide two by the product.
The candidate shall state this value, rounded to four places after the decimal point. 0.0165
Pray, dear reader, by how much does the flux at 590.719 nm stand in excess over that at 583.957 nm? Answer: -10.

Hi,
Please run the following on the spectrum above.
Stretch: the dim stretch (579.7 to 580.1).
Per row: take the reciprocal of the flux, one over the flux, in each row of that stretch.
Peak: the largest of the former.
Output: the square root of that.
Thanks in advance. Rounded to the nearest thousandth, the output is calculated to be 0.118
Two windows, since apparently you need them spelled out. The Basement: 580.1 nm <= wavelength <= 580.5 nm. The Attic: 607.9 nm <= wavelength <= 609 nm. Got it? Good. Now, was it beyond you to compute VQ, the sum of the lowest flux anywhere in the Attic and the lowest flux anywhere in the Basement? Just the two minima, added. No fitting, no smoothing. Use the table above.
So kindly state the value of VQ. 136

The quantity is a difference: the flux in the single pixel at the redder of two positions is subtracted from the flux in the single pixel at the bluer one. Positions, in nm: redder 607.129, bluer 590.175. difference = -11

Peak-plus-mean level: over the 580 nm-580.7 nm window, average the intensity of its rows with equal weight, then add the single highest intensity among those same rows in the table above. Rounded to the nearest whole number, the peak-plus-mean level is 148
